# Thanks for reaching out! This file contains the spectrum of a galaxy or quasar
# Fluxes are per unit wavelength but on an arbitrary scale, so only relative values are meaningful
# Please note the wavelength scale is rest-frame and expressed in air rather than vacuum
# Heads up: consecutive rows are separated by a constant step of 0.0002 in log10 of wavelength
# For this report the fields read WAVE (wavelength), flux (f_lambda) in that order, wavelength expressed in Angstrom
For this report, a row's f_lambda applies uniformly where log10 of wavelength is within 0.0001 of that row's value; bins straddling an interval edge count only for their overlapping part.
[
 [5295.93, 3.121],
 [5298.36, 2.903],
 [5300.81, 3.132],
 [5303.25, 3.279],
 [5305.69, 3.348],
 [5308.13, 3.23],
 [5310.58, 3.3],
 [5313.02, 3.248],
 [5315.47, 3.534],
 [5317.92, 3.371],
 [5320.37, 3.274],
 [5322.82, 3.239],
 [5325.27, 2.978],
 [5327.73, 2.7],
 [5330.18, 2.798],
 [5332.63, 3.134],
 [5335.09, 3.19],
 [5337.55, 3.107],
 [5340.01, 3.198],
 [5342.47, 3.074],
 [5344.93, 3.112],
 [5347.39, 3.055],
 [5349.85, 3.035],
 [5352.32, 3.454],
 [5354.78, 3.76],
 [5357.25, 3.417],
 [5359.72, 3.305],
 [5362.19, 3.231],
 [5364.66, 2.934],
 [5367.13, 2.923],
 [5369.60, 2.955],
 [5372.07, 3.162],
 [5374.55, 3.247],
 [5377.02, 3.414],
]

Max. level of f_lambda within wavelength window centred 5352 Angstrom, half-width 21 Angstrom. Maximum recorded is 3.76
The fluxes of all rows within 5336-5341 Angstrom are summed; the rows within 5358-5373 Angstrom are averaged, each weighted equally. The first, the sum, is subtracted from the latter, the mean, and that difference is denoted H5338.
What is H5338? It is -3.2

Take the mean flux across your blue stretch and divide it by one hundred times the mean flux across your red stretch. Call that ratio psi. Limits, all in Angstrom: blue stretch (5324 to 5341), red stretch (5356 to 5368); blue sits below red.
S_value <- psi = 0.0095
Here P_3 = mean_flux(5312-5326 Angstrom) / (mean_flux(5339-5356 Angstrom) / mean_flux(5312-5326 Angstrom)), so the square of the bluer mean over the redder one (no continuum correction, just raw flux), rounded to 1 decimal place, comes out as 3.3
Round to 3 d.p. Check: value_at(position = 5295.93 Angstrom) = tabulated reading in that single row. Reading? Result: 3.121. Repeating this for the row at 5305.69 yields 3.348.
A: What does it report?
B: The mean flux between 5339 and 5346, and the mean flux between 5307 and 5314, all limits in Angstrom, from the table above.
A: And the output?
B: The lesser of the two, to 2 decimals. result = 3.13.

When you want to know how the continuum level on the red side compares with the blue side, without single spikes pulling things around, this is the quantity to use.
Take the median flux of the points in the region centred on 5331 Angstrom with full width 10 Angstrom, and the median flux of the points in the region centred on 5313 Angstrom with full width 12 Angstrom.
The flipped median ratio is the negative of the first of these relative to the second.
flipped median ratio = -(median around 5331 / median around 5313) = -0.899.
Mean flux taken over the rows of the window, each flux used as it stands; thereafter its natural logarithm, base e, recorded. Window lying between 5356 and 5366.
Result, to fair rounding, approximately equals 1.17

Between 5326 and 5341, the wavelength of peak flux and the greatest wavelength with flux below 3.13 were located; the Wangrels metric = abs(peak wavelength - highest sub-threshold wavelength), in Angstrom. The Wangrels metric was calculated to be 2.5 Angstrom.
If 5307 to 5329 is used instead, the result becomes 12.3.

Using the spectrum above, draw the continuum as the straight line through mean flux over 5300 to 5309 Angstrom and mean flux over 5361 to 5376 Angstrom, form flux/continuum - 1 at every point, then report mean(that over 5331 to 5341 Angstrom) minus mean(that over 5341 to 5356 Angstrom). -0.04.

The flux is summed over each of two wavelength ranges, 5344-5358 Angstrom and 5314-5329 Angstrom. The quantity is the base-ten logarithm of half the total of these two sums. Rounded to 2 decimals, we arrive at 1.29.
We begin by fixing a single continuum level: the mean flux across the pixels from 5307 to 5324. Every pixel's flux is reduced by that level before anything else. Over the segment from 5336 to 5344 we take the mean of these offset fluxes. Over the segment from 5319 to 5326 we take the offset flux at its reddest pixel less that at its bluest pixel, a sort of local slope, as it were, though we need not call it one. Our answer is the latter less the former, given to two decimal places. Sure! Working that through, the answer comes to -0.11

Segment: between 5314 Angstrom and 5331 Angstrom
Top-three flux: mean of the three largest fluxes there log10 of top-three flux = 0.53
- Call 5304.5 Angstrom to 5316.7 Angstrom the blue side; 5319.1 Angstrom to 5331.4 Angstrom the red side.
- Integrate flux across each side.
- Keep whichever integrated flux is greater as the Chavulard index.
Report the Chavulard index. 40.7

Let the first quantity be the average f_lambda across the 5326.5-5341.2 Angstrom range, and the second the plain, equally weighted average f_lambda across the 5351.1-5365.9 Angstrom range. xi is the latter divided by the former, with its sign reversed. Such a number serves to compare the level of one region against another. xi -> -1.11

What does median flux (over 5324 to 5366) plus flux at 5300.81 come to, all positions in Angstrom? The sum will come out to 6.2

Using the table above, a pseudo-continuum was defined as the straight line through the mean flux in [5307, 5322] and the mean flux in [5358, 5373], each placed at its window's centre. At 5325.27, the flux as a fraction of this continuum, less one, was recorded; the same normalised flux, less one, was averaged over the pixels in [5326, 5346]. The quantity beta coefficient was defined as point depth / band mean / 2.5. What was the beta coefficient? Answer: 0.6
